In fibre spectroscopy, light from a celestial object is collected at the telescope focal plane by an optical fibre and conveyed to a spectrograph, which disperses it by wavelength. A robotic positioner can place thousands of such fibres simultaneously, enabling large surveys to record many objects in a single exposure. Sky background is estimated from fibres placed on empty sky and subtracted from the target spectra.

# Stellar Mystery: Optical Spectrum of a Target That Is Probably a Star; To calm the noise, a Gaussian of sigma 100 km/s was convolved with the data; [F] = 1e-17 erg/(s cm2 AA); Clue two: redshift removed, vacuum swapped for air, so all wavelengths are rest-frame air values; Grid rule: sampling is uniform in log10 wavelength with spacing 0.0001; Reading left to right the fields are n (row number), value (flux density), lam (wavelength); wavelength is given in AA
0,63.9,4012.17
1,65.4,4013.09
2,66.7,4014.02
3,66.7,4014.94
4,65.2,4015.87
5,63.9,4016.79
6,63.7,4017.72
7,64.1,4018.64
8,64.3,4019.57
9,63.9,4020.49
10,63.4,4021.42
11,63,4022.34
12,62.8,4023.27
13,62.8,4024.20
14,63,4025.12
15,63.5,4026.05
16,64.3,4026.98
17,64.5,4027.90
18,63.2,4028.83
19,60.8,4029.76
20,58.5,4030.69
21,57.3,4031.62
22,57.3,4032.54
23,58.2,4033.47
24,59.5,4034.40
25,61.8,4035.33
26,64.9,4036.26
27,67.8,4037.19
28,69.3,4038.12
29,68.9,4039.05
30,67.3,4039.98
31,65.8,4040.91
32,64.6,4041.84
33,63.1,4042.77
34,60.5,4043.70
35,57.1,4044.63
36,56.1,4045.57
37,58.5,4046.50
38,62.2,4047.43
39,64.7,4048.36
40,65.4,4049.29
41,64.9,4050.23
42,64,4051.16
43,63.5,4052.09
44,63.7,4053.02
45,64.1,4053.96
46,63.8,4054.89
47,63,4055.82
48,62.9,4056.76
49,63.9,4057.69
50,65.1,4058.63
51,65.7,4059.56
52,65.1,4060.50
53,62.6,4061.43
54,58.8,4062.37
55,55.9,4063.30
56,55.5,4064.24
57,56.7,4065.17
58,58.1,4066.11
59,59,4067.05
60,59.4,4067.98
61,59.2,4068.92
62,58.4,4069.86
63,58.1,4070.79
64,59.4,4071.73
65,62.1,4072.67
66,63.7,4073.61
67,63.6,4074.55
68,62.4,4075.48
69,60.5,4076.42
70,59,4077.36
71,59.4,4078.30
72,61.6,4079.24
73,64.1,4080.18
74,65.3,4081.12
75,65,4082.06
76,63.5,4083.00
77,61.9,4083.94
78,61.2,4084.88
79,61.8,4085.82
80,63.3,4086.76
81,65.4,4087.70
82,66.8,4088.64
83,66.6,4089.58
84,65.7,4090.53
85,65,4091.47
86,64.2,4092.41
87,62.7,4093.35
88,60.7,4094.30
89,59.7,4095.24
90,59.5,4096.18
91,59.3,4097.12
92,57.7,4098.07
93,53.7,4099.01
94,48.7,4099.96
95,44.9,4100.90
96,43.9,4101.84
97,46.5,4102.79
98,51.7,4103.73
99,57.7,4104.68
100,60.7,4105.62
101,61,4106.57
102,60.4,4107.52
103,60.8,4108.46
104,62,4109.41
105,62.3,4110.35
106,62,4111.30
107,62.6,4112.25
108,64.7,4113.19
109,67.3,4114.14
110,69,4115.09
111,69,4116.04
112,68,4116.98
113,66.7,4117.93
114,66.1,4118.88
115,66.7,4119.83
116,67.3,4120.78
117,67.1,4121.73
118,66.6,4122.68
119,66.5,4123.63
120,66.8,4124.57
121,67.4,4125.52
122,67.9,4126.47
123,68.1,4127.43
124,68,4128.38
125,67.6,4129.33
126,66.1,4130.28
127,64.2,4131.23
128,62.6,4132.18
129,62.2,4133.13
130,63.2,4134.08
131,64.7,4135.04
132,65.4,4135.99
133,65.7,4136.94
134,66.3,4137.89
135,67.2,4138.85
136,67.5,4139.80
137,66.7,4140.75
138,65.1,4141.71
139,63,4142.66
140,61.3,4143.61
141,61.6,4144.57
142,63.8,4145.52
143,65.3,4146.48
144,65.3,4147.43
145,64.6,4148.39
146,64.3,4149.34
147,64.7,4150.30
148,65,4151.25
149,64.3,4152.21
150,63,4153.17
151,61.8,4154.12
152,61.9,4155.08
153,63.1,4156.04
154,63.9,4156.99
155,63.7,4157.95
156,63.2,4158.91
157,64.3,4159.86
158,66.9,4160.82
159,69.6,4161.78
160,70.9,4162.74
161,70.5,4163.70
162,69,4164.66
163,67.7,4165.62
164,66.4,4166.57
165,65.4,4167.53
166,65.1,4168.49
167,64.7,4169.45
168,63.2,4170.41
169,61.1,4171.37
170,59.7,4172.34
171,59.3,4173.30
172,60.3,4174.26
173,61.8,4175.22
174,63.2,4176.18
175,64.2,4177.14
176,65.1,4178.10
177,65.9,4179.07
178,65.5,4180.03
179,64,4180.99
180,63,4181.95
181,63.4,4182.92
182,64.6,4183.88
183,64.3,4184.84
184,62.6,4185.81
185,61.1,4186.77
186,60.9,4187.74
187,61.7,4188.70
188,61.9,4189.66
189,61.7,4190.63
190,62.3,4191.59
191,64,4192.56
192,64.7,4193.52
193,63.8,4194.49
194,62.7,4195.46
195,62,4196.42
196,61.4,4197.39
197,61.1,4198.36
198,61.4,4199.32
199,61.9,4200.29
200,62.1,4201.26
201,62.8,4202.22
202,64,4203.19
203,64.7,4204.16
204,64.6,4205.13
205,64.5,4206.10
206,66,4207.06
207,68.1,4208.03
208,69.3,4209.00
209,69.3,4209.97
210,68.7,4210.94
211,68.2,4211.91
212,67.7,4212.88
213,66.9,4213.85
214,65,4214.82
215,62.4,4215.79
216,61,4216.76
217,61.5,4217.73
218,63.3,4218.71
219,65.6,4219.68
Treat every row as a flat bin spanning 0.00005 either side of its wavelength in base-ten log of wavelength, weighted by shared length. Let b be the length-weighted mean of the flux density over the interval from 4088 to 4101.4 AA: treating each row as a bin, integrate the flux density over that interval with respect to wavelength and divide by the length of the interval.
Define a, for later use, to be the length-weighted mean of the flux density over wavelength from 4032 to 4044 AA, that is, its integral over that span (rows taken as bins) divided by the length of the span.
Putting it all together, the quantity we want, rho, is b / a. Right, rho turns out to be 0.94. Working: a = 63.8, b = 59.7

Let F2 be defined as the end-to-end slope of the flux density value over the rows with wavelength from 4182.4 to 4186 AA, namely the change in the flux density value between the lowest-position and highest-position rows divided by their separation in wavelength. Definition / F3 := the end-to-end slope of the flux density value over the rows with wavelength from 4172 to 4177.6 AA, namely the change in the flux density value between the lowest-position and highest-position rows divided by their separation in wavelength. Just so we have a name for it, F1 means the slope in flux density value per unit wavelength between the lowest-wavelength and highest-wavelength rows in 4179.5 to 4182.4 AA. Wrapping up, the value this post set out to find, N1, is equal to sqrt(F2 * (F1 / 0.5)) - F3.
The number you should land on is -0.1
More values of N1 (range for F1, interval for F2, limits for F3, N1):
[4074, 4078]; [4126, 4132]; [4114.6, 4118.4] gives 2.4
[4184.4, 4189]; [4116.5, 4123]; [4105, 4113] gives 0.3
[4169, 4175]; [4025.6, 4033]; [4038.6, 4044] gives 3.1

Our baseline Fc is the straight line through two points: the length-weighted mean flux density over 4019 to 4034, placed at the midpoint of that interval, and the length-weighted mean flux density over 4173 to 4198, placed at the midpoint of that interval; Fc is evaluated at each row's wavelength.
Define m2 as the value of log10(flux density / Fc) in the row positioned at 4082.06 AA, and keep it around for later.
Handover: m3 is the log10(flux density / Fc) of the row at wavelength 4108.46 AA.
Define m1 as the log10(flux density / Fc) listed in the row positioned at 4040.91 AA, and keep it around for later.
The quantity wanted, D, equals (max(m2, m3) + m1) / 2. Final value 0.022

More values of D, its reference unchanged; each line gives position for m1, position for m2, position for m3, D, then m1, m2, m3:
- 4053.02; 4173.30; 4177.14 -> 0.010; 0.011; -0.025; 0.009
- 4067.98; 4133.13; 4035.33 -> -0.011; -0.020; -0.003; -0.001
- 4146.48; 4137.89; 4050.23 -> 0.021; 0.018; 0.025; 0.019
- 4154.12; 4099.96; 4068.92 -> -0.014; -0.006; -0.108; -0.021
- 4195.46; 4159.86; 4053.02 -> 0.005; -0.002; 0.011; 0.011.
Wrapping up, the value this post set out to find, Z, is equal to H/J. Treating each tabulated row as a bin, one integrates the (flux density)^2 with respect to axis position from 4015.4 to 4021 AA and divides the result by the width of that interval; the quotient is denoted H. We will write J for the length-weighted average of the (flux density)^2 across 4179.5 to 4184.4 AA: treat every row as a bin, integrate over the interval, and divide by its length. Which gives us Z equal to 1.00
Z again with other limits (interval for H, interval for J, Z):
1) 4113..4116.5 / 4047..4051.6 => 1.11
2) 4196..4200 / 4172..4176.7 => 1.02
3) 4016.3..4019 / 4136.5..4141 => 0.92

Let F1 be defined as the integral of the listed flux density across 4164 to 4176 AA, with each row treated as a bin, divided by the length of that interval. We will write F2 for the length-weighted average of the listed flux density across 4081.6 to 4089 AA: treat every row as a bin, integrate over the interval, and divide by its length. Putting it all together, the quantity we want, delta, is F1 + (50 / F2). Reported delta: 64.5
